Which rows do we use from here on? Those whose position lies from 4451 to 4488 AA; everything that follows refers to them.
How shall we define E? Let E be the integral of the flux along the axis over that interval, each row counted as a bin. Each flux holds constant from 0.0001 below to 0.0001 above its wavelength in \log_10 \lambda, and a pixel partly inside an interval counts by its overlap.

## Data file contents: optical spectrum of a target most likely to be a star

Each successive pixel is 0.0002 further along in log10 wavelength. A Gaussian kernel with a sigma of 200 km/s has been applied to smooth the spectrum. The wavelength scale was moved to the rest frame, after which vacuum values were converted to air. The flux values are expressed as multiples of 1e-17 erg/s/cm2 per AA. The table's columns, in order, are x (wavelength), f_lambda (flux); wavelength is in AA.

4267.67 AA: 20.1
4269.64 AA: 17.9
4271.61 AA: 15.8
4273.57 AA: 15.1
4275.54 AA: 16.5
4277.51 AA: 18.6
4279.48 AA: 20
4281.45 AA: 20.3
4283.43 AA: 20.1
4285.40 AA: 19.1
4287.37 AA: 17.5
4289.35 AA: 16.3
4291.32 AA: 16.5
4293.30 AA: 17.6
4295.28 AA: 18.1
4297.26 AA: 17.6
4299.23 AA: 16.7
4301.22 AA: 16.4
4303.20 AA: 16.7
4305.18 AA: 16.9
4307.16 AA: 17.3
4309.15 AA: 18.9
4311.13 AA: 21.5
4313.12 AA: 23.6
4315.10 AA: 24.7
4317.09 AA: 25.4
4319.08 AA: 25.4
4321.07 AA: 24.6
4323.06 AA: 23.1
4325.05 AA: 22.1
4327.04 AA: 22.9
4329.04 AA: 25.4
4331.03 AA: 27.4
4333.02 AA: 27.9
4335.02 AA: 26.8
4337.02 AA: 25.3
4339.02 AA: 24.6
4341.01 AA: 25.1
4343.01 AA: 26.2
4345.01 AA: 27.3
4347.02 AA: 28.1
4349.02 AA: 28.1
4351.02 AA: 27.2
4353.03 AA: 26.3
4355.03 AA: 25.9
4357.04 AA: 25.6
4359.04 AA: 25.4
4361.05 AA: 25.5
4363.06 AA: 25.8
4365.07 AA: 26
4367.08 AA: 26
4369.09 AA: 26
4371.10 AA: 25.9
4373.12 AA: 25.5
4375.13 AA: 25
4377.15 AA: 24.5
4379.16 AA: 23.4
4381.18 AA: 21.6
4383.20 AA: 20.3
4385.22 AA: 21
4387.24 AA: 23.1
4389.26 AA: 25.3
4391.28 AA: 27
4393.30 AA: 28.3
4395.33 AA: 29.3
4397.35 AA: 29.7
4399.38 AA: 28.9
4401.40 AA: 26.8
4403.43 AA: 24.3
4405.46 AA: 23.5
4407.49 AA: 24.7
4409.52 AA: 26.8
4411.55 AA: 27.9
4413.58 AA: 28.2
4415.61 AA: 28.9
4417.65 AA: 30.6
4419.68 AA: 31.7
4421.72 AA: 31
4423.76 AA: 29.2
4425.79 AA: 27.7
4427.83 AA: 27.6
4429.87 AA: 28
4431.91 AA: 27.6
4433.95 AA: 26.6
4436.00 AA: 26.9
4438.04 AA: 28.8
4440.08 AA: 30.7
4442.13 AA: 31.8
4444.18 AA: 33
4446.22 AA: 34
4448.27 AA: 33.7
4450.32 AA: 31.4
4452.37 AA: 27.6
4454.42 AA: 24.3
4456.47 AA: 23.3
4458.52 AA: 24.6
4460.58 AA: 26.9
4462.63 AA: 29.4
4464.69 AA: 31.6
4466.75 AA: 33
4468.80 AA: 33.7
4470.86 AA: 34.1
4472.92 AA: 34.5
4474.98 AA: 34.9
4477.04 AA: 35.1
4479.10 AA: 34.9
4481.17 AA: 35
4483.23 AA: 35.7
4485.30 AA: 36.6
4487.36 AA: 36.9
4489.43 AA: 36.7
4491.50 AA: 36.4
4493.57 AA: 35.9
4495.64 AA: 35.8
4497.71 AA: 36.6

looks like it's 1174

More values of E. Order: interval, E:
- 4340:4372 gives 841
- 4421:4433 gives 341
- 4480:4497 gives 614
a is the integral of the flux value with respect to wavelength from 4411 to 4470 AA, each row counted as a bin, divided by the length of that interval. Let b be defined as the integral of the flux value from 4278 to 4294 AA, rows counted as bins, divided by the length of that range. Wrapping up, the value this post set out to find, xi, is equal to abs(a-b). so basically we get 11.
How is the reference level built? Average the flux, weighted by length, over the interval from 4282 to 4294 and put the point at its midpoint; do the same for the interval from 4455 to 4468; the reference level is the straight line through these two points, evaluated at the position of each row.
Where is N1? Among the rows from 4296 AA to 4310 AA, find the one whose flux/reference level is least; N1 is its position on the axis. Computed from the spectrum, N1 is 4301.22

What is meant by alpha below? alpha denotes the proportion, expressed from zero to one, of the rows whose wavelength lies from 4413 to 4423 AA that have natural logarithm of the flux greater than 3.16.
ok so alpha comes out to 1.00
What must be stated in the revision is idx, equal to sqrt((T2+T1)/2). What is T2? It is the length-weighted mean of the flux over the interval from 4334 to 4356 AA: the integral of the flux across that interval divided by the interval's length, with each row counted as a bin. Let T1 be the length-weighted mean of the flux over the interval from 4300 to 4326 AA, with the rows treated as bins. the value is 4.9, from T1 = 21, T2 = 26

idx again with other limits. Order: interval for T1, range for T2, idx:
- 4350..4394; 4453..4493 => 5.4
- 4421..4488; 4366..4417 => 5.3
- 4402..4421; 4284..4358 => 5.0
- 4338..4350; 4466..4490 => 5.6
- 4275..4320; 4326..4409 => 4.7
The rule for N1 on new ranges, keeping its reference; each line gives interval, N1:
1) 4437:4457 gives 4456.47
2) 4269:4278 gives 4273.57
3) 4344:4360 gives 4359.04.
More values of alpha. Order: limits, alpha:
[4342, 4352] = 1.00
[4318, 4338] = 0.70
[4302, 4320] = 0.44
